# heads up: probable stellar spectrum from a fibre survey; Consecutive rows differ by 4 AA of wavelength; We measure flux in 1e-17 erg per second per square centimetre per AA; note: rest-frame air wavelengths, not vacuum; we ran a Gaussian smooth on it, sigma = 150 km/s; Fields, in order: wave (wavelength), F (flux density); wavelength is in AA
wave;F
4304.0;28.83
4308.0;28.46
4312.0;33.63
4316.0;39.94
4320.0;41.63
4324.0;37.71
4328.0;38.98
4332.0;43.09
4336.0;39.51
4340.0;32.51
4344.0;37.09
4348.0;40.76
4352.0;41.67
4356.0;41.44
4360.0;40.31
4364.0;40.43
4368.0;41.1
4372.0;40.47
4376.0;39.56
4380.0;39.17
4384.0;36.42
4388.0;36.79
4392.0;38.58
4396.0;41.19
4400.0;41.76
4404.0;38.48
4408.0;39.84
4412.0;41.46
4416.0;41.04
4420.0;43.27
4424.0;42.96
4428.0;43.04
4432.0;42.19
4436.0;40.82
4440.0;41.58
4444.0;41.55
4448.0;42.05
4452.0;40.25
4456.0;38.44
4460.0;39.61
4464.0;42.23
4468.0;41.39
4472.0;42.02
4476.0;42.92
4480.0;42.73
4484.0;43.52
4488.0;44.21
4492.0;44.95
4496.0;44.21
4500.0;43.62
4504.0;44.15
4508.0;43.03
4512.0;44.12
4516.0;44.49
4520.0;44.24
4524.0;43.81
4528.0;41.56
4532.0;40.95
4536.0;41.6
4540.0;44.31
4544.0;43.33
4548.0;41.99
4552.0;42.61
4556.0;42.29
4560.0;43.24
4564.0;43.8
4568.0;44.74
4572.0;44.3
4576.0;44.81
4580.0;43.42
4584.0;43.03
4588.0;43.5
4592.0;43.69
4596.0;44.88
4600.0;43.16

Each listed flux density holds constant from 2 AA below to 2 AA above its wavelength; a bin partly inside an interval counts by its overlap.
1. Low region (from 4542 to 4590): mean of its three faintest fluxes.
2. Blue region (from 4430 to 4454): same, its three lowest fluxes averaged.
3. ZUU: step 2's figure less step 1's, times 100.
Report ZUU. -142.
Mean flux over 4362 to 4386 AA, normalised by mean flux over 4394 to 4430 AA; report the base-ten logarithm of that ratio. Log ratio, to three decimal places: -0.021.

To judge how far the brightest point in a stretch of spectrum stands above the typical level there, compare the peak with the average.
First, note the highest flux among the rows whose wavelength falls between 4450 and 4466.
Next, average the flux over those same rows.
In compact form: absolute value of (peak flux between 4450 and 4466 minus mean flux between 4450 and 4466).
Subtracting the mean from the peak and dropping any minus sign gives 2.1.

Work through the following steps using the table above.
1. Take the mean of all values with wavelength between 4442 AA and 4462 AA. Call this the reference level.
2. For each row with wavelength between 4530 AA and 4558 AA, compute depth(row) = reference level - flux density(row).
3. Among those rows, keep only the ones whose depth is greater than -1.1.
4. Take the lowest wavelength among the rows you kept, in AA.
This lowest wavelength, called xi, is 4532.0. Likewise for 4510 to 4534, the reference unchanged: 4532.0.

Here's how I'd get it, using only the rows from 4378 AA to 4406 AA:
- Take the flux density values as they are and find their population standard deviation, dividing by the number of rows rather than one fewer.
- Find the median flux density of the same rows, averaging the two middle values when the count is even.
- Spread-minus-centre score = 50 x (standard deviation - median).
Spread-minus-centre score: -1836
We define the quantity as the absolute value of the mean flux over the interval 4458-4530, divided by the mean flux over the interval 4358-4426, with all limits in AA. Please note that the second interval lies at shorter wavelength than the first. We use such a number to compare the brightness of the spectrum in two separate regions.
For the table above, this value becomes 1.07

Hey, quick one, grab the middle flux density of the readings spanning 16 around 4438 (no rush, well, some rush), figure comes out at 41.6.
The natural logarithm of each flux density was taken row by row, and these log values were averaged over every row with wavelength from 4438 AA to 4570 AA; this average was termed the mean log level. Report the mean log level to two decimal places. 3.75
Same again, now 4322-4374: 3.68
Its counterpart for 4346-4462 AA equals 3.70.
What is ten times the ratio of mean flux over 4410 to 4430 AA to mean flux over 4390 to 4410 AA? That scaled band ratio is 10.6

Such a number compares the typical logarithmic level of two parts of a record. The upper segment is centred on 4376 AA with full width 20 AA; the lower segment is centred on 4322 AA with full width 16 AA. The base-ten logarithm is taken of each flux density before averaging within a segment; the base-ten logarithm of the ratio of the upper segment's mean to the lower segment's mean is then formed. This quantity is -0.001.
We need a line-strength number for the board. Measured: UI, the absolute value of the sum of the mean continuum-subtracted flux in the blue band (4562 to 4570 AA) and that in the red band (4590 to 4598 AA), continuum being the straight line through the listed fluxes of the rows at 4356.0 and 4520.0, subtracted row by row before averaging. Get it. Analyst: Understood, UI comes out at 2.0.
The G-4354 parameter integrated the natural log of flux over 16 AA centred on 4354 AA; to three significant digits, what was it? 59.4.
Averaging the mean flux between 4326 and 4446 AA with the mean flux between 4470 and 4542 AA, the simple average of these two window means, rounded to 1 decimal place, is 41.8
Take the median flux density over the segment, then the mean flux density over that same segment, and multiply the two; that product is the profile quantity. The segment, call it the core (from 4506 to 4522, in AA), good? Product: 1943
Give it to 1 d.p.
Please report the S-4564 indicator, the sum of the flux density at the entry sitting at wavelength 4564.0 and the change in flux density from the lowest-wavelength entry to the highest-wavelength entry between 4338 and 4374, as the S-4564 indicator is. 51.8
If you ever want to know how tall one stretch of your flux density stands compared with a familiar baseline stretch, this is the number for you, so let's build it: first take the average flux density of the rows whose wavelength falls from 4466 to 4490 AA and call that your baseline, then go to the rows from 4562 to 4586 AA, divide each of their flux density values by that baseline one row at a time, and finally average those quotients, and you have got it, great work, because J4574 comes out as 1.03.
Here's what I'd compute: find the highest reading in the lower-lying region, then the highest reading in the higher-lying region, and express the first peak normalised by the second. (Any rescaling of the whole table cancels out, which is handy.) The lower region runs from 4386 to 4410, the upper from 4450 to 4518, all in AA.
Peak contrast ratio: 0.929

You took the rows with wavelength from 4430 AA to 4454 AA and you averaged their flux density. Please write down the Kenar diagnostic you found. 41.4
